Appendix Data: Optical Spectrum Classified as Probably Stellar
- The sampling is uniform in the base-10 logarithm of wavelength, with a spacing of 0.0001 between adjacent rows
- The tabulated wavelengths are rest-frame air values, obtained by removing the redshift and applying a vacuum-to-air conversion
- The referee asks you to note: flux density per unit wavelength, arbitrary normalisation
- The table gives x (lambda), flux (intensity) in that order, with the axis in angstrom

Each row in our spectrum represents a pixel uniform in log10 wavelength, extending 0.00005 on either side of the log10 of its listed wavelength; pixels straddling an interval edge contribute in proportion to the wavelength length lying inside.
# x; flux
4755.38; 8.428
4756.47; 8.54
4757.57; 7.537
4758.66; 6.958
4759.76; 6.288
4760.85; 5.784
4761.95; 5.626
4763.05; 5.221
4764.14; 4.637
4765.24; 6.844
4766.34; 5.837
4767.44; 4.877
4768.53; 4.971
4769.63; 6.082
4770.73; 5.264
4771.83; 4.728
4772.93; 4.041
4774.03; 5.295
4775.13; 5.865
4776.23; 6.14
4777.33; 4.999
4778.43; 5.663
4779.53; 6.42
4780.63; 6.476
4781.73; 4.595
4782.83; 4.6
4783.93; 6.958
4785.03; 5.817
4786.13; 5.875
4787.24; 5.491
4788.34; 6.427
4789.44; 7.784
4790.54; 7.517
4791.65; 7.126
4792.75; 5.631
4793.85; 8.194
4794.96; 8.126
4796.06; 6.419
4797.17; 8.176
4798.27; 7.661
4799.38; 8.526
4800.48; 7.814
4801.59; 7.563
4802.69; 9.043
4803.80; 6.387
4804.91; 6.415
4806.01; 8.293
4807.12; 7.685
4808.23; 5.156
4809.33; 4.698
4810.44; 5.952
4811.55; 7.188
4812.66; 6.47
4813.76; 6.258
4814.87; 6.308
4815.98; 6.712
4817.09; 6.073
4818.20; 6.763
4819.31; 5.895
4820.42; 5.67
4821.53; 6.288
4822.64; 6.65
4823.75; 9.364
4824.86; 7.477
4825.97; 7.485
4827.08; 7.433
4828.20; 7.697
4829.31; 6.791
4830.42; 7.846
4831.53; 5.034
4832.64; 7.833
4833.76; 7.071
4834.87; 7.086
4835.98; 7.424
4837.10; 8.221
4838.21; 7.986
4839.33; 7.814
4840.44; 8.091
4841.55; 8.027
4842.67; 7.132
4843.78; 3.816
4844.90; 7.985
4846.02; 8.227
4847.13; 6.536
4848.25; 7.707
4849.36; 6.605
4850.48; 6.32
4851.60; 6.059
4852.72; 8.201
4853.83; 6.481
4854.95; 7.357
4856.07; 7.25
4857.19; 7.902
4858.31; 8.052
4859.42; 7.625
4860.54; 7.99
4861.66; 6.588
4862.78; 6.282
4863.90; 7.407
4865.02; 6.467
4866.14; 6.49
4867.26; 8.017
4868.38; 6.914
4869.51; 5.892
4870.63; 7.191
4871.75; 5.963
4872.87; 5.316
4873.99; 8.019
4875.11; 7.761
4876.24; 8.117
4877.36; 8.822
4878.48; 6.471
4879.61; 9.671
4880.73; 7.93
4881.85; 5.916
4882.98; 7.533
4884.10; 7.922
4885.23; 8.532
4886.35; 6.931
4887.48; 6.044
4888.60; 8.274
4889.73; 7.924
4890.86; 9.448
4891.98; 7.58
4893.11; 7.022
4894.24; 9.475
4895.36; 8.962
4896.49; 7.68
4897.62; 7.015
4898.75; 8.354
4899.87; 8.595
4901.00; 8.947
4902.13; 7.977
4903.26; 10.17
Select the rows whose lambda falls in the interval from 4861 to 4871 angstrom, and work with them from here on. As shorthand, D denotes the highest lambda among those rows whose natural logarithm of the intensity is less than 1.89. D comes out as 4869.51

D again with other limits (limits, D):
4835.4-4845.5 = 4843.78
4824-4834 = 4831.53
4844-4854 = 4853.83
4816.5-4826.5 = 4821.53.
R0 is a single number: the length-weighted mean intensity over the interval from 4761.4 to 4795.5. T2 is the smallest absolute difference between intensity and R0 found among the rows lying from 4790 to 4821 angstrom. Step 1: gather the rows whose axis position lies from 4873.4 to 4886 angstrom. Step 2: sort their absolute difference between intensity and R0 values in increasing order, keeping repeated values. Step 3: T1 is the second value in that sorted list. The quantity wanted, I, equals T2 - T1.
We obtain -0.6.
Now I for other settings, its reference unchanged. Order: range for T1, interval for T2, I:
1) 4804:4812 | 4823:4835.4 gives 0.4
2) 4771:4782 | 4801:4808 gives 0.2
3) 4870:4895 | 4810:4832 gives 0.0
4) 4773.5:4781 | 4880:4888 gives -0.2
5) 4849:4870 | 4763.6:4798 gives -0.1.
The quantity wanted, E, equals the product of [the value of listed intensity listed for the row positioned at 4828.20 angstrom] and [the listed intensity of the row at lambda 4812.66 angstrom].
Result 50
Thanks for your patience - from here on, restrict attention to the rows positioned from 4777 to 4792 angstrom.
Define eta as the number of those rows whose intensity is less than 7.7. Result 13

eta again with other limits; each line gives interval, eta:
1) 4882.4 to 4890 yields 3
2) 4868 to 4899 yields 14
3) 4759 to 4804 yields 34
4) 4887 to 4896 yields 3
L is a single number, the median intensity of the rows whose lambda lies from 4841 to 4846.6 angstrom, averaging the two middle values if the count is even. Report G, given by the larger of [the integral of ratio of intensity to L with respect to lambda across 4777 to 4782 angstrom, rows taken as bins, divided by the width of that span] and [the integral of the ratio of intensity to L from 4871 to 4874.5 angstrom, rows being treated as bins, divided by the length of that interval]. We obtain 0.81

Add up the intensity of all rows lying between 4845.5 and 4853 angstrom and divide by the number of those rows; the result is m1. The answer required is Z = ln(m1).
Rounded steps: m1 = 7.1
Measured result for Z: 1.96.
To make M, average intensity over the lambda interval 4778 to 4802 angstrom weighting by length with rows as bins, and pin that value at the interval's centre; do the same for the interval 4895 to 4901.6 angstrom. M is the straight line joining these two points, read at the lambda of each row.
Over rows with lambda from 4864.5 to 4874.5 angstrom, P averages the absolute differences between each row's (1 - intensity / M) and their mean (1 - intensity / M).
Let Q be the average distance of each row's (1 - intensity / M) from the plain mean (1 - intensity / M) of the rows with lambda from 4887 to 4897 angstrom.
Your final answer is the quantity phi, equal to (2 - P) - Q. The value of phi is 1.798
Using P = 0.094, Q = 0.108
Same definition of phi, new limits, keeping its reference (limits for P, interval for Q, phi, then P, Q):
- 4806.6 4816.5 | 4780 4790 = 1.787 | 0.094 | 0.120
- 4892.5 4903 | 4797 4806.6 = 1.816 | 0.086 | 0.098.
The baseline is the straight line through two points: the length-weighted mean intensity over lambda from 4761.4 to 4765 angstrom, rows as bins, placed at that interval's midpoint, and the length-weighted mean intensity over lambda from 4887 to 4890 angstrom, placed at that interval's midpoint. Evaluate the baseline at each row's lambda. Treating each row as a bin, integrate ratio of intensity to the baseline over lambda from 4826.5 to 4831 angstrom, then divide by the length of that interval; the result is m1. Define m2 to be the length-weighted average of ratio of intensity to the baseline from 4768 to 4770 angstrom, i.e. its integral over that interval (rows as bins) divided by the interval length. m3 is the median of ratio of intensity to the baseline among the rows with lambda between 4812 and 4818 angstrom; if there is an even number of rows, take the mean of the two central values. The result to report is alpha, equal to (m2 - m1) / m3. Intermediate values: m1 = 1.16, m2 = 1.01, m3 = 1.02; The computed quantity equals -0.14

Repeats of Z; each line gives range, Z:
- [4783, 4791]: 1.88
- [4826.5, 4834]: 1.96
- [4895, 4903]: 2.11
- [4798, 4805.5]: 2.03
